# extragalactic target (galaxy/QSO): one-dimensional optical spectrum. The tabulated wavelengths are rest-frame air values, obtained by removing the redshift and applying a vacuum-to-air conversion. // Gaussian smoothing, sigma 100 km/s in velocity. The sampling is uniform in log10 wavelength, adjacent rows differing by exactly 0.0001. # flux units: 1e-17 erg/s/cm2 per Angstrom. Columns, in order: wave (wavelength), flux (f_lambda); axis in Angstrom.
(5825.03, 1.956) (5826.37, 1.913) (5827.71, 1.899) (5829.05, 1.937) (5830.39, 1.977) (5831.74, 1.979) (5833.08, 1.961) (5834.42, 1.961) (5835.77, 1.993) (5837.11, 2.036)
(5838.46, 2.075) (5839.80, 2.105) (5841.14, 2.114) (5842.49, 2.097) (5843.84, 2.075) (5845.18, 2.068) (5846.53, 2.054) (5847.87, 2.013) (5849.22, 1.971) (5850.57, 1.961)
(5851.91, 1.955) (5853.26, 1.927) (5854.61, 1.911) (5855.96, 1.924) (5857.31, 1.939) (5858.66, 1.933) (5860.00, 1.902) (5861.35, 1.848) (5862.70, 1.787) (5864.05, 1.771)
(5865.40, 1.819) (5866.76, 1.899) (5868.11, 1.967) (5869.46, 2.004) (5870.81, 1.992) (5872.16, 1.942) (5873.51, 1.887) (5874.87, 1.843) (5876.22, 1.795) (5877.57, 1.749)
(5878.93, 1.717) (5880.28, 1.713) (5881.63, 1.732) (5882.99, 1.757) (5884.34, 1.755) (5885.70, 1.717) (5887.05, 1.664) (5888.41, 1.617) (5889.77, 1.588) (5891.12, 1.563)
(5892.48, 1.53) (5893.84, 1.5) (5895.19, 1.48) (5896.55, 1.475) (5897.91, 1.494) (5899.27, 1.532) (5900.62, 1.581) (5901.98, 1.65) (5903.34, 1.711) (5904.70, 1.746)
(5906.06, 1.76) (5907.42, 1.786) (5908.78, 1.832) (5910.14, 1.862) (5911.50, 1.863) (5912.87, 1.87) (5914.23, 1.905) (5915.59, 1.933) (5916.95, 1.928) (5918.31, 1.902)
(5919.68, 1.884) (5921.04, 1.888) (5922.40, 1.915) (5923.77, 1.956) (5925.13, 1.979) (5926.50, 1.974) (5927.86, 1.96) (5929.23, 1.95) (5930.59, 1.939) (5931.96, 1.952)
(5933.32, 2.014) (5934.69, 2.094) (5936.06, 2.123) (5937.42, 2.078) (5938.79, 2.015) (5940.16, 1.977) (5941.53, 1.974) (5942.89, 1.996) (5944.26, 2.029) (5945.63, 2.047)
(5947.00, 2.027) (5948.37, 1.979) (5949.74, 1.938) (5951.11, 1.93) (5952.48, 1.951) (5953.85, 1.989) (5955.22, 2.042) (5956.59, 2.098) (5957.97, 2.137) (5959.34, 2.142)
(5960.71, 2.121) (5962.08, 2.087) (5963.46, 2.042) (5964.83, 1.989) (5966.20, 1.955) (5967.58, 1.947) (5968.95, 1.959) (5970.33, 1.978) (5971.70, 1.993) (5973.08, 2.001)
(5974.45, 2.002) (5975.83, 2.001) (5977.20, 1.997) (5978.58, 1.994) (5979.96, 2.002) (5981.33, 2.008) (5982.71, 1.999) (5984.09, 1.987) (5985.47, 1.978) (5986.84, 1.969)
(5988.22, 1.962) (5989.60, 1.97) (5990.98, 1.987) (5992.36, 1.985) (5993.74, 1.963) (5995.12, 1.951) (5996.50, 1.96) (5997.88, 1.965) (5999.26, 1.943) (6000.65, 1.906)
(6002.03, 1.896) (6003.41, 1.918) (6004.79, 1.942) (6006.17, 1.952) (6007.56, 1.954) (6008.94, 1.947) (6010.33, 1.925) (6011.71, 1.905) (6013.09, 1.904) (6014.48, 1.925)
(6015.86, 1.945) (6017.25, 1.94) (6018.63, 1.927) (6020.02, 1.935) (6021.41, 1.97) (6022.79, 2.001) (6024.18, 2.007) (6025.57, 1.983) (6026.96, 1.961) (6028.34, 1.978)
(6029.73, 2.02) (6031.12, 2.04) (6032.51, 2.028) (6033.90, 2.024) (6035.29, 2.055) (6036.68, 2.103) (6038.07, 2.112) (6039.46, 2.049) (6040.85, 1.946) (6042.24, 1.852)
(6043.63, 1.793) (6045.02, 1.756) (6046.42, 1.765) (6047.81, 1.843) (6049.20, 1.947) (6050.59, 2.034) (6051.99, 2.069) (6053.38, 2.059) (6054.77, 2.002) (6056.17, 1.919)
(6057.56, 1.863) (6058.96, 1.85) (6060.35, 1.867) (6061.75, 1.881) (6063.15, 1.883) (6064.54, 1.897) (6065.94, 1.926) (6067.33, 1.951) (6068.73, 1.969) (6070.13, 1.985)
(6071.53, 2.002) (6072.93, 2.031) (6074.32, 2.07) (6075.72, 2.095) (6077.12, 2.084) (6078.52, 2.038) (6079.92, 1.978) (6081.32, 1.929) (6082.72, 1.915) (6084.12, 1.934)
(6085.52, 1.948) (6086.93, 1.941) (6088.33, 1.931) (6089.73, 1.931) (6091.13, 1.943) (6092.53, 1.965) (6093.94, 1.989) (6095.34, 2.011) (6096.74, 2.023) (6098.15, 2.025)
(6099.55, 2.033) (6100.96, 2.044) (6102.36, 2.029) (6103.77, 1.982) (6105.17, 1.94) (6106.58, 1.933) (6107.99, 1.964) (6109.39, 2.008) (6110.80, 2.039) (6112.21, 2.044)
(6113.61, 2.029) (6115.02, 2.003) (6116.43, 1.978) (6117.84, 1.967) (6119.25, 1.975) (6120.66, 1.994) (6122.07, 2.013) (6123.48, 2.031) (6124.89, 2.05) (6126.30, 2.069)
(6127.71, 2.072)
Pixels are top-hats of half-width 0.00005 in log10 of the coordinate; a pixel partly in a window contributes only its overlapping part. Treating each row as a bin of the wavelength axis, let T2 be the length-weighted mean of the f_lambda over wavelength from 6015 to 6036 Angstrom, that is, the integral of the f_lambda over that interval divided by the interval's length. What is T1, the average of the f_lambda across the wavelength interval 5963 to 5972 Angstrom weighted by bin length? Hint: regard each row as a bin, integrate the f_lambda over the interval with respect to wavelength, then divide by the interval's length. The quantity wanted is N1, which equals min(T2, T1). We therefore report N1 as 1.98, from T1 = 1.98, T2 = 1.99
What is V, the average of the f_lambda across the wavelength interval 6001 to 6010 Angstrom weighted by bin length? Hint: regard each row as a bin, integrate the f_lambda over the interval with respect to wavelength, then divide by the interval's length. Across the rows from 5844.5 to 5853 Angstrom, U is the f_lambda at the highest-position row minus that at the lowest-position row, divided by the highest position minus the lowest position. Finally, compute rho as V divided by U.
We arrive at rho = -115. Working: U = -0.017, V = 1.93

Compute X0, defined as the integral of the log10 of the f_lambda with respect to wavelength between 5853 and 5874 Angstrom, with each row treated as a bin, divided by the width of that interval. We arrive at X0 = 0.279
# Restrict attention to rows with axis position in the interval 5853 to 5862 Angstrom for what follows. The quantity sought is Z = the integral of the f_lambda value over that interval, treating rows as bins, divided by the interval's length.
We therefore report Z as 1.91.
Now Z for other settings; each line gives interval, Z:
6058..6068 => 1.89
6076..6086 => 1.98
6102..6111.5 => 1.98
